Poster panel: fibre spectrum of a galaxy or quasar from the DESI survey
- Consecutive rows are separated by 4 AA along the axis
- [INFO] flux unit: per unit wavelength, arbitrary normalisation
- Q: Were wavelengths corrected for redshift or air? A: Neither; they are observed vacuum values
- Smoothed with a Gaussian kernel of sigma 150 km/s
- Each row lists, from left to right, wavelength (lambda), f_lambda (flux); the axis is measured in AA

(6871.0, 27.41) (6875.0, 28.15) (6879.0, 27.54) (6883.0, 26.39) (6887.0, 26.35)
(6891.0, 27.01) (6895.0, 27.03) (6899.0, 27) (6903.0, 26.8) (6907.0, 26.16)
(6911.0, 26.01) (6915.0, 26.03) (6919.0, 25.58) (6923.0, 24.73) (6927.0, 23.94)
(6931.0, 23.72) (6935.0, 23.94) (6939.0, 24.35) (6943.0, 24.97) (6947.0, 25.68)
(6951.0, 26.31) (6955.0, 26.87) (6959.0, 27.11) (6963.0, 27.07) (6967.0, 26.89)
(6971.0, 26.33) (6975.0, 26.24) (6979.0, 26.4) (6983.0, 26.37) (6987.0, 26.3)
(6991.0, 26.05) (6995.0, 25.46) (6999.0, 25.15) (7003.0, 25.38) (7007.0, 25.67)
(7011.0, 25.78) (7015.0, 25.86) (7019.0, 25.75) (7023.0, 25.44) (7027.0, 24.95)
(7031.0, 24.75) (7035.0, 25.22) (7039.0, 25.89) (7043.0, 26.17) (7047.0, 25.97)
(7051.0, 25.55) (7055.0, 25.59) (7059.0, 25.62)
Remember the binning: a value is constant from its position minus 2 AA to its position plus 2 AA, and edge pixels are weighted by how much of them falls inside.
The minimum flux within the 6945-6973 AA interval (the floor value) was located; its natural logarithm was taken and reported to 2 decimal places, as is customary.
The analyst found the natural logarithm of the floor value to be 3.25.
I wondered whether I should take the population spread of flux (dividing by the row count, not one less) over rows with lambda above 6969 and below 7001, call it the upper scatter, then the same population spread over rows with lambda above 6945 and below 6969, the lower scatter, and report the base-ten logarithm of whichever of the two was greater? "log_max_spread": -0.29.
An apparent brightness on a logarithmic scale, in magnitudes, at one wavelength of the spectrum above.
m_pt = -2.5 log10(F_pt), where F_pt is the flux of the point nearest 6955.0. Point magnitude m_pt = -3.57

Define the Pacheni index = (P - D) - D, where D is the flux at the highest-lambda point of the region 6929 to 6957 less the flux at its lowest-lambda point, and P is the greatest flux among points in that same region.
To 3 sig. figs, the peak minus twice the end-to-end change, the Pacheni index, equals 20.6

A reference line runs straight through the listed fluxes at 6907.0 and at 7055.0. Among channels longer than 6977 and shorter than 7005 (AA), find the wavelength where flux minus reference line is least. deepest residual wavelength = 6999.0 AA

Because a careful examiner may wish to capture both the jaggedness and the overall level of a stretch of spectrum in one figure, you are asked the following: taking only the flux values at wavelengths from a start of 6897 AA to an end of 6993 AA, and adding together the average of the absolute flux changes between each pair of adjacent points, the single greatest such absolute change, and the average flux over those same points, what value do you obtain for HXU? 27.1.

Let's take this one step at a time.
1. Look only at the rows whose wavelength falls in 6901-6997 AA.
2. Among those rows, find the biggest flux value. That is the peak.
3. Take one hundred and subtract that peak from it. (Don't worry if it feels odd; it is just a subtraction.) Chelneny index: 72.9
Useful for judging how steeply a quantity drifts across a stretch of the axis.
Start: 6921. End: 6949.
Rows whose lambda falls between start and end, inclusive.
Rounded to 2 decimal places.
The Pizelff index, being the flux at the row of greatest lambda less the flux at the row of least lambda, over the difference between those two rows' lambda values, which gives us 0.04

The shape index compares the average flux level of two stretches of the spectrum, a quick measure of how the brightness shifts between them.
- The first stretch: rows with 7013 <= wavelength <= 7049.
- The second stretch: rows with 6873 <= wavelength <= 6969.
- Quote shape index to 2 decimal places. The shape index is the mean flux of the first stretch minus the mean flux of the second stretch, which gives -0.51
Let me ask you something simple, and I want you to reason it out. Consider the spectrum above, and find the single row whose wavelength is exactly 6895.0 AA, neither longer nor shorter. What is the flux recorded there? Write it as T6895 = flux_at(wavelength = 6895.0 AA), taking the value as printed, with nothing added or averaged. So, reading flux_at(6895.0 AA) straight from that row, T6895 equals 27.03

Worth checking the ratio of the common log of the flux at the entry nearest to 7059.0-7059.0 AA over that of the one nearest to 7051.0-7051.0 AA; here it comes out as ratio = 1.001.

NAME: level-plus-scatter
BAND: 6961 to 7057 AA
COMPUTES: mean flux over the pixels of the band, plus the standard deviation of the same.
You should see 26.4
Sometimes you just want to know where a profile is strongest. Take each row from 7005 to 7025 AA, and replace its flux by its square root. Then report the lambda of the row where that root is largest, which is 7015.0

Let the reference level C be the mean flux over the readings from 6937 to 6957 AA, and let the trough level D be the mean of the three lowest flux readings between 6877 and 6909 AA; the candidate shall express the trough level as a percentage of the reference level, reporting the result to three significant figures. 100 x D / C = 103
